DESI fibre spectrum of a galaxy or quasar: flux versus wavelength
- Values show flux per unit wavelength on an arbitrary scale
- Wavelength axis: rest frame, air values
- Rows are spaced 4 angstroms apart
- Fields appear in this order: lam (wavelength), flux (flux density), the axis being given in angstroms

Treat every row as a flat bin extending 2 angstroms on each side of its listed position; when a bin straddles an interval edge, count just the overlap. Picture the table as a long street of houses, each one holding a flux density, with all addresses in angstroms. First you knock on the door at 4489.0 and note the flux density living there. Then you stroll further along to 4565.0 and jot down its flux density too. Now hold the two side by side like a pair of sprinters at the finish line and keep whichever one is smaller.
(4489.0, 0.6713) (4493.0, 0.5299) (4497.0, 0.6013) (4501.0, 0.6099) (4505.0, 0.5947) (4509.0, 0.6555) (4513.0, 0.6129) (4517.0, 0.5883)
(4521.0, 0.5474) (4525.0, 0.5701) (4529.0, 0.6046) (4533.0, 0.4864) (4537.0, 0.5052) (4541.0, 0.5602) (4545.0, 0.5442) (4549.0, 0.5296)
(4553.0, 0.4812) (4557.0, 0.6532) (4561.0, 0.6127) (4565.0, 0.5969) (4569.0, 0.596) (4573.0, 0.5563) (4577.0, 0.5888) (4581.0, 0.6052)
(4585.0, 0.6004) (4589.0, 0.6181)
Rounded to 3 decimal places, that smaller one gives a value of 0.597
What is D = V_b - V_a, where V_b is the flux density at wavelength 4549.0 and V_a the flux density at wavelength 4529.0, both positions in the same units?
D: -0.075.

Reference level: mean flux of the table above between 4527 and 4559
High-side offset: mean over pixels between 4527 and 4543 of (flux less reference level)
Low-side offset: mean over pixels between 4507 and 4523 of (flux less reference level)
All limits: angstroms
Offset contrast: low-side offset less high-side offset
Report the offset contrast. 0.06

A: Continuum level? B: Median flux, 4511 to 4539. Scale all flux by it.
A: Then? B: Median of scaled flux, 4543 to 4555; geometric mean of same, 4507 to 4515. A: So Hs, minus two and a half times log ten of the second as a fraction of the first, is -0.20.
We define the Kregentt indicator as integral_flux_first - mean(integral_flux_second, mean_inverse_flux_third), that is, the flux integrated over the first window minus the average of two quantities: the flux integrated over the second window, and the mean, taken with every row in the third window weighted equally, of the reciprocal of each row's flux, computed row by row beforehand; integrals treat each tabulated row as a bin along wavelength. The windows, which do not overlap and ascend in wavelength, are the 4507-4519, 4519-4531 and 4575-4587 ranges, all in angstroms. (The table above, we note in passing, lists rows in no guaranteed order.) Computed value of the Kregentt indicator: 3.15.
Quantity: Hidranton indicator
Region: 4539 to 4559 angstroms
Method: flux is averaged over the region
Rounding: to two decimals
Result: 0.55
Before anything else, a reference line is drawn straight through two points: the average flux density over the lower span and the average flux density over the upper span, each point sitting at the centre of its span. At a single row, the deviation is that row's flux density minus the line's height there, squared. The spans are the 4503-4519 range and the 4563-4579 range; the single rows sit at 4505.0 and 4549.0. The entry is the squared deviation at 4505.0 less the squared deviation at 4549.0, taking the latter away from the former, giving -0.0038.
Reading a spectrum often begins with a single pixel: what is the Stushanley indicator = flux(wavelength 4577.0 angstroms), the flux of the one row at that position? 0.5888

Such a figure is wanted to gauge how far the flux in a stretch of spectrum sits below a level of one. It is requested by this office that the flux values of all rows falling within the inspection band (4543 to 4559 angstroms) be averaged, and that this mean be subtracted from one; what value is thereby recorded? 0.448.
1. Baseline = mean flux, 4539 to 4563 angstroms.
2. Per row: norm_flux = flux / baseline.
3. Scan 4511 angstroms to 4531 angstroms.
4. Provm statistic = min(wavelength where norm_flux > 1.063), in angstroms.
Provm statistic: 4513.0 angstroms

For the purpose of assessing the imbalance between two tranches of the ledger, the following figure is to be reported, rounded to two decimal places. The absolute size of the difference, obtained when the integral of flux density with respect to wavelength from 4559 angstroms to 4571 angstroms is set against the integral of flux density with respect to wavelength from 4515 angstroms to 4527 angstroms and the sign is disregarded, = 0.40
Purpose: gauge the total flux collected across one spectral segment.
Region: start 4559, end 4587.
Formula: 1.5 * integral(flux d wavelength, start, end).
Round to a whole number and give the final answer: 25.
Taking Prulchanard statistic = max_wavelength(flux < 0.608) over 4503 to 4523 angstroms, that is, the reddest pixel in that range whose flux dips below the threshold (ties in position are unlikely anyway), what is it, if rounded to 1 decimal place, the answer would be 4521.0 angstroms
